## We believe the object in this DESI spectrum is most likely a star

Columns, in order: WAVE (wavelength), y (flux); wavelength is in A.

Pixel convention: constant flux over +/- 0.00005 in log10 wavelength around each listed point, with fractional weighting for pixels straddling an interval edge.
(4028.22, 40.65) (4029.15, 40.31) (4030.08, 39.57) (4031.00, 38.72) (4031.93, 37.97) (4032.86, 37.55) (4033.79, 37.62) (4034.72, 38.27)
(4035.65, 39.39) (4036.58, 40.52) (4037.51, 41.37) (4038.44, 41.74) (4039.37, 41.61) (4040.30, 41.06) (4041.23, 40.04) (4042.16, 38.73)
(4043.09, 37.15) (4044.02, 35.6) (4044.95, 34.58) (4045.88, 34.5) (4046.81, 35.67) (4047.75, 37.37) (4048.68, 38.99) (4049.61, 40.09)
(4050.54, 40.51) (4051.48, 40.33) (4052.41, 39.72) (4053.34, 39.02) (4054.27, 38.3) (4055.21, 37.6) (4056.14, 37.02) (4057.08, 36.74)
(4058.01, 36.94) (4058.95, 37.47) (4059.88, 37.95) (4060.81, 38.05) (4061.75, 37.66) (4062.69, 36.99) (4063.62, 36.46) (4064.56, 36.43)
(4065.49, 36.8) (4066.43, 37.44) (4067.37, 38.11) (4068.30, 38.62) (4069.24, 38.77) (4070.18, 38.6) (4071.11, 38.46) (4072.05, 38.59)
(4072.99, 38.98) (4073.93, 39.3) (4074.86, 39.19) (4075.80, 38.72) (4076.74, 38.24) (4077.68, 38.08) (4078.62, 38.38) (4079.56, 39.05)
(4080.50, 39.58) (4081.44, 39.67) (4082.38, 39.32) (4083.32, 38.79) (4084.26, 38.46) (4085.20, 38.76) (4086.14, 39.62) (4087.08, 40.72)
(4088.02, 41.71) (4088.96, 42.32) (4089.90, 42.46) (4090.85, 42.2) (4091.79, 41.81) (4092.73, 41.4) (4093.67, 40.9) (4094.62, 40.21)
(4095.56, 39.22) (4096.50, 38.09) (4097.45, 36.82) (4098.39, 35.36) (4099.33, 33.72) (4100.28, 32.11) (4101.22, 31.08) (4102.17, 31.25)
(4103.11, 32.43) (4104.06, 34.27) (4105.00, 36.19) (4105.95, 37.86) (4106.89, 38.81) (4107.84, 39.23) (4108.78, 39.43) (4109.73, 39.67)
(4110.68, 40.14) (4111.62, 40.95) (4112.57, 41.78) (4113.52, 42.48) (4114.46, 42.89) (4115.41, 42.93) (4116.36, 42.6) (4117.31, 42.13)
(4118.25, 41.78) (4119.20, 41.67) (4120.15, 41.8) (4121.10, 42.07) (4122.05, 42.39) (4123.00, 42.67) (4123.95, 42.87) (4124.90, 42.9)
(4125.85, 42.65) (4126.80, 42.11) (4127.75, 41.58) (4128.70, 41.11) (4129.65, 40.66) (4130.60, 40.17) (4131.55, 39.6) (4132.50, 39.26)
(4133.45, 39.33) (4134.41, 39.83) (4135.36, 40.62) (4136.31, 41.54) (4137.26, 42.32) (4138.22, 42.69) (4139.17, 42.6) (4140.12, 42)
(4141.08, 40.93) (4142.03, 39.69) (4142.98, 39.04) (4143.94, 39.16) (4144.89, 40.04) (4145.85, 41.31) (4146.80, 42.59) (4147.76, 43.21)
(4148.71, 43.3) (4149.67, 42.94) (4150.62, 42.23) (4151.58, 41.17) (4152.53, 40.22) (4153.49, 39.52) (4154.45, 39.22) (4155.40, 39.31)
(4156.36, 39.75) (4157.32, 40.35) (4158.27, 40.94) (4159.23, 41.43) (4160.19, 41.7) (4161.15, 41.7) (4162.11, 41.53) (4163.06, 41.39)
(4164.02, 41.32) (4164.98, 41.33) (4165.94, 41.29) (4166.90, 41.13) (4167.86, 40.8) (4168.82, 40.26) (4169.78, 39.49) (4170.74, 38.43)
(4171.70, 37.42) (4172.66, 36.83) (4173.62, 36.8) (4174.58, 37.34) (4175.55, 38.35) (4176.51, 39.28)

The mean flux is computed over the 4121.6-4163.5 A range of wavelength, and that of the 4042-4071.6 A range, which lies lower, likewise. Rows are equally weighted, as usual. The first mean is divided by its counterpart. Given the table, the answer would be 1.09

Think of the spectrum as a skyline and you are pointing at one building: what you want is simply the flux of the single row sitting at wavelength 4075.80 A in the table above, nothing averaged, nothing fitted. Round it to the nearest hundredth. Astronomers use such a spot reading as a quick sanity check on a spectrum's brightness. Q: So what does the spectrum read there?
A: 38.72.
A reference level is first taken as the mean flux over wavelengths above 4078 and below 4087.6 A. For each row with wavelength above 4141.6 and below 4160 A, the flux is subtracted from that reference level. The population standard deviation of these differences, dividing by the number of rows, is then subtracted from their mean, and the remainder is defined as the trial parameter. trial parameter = -3.0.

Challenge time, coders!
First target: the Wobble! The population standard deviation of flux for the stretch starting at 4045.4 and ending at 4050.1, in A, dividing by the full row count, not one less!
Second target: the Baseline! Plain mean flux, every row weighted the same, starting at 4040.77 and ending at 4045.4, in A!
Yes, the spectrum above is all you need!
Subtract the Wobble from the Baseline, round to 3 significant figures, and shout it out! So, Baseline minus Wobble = 35.2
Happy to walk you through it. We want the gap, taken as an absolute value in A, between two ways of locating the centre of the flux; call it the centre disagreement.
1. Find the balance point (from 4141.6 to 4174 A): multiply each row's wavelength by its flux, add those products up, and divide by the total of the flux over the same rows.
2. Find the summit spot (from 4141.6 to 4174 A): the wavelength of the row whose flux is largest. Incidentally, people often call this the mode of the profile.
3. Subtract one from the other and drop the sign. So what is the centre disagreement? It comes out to 8.9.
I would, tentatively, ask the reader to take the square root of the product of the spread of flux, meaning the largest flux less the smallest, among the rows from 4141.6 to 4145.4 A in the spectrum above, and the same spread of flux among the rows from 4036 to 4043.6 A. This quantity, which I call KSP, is 2.1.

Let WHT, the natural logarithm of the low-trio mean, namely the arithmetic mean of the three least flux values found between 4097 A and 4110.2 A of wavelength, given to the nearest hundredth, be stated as 3.45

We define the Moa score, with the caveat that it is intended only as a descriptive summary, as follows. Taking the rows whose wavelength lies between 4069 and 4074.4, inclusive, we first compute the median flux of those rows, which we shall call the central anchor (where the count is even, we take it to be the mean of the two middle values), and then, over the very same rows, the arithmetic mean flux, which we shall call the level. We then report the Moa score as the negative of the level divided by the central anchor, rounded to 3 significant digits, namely -1.00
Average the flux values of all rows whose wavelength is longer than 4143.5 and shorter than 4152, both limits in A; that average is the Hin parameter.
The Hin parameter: 41.8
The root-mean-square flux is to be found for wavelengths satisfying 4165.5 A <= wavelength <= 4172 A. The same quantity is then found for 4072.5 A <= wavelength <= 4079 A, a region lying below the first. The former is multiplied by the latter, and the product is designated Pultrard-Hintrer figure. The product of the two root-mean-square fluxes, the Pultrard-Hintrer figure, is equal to 1542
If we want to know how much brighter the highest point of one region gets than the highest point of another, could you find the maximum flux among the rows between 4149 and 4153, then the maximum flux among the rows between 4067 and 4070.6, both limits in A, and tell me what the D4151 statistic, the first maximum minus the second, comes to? 4.2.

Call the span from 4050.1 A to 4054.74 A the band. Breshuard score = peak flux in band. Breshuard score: 40.51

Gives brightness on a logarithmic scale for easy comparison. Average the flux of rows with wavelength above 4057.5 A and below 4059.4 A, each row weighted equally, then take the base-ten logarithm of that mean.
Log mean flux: 1.57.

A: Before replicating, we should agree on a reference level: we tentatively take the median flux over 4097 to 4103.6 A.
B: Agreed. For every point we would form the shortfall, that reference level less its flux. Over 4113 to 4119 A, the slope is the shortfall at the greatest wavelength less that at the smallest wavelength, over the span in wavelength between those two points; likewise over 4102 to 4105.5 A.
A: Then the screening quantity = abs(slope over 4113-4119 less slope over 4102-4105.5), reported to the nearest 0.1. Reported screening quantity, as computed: 1.9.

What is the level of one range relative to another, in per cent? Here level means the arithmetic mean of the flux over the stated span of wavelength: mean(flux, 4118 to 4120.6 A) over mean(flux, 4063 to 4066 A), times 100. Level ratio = 114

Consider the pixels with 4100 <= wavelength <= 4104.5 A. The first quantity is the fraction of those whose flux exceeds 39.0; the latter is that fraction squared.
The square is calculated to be 0.0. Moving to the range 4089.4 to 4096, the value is 1.0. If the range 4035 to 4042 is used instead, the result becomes 1.0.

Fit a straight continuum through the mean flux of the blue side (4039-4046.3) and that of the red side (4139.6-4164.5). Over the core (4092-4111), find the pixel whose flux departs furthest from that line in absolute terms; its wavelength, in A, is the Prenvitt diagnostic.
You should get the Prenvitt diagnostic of 4101.22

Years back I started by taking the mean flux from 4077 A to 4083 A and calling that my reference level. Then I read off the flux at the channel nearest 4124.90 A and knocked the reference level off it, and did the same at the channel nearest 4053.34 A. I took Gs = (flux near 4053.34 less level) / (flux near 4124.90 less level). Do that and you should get 0.0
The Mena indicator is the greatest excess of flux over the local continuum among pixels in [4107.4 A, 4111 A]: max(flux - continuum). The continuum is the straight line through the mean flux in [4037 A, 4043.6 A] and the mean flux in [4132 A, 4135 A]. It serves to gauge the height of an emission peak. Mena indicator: 0.5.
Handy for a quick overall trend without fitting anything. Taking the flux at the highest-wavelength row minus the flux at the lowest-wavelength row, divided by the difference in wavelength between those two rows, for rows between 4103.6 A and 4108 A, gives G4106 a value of 1.3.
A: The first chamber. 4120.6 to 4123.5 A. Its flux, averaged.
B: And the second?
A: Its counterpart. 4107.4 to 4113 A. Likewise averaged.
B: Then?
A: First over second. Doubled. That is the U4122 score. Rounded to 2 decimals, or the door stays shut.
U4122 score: 2.11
